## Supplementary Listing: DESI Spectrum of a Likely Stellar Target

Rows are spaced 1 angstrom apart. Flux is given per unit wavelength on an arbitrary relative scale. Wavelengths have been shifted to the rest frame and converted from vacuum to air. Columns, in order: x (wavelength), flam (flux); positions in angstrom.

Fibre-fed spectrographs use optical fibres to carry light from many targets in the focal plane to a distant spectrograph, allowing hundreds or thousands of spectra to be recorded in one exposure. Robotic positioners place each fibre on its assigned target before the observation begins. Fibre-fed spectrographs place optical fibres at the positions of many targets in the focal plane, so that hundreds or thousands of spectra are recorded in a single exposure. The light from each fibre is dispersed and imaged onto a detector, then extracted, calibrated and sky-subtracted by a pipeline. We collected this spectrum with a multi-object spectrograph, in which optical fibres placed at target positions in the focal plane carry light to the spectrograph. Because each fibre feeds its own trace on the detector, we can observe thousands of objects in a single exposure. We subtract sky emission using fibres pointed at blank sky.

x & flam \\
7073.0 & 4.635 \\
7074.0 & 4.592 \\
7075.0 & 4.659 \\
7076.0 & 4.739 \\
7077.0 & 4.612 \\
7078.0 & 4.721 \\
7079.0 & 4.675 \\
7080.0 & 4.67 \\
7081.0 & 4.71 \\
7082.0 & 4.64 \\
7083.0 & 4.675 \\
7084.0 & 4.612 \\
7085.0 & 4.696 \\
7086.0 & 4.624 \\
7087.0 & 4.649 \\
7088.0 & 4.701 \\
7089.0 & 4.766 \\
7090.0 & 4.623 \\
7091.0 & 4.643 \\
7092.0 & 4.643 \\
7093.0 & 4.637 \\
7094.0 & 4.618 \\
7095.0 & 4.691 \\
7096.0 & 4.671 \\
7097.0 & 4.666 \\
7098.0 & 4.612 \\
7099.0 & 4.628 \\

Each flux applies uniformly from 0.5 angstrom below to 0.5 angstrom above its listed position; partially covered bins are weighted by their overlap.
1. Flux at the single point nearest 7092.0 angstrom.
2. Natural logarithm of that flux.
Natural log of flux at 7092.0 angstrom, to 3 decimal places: 1.535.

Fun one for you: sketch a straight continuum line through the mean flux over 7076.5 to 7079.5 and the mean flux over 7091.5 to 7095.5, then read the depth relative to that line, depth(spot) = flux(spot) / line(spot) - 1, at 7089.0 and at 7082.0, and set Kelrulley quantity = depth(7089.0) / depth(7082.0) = -4.8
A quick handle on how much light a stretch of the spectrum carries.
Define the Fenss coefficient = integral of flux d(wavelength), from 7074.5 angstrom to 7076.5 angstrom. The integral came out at 9.40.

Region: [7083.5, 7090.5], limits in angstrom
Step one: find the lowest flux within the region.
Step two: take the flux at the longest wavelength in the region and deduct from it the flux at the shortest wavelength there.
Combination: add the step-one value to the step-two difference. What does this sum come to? 4.62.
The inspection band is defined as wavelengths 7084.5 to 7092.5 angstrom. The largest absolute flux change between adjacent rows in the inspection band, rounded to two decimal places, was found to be 0.14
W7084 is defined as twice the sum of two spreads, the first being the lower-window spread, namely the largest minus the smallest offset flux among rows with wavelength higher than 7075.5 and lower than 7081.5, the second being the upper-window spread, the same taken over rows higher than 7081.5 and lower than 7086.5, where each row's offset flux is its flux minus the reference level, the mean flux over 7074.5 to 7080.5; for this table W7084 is 0.422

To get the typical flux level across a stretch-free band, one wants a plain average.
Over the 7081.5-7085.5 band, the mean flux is 4.66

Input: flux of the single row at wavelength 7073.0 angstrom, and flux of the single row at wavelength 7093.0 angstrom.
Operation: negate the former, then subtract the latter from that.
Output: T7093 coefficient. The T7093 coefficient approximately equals -9.27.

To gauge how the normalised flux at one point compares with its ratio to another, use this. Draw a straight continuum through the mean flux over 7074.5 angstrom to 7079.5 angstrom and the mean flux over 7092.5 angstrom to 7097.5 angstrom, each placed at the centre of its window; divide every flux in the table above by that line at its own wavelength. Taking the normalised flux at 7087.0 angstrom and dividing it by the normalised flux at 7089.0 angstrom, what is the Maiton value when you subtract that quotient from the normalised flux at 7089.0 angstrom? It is 0.05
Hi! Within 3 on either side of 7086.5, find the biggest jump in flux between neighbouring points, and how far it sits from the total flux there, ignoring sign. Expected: 28.0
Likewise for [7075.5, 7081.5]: 28.0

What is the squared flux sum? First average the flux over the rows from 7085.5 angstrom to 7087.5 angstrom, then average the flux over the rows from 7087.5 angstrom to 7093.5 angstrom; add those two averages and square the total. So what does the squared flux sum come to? 86.6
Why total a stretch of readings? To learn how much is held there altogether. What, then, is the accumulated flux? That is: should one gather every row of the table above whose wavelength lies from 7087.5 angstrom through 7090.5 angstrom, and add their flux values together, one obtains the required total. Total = 14.1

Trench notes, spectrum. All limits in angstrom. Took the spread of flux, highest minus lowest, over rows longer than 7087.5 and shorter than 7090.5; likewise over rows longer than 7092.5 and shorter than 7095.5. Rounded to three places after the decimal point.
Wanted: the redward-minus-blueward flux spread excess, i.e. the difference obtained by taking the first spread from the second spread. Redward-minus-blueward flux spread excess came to -0.070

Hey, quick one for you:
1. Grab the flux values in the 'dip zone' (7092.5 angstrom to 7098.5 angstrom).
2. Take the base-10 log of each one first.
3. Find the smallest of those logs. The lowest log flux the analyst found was 0.6639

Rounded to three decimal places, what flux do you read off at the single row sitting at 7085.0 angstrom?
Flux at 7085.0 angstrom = 4.696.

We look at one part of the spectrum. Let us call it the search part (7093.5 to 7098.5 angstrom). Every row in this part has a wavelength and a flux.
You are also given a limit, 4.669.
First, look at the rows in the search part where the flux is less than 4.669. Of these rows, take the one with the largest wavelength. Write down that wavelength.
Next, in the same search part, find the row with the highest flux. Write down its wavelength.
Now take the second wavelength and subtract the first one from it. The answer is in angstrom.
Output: -3 angstrom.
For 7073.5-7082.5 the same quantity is -6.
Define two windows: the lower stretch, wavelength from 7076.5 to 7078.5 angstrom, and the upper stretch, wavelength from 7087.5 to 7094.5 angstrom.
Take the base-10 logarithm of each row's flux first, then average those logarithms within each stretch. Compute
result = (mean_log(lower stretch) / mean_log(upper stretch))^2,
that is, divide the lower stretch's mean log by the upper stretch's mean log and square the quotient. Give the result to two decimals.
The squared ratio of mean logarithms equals 1.00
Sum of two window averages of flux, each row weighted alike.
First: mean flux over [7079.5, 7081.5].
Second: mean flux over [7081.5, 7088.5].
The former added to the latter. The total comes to 9.35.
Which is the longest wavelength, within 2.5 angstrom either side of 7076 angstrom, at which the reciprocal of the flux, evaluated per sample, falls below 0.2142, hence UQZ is 7078.0 angstrom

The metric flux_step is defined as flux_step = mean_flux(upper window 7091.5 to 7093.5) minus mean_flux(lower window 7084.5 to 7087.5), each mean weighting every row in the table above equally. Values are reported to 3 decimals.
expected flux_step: -0.016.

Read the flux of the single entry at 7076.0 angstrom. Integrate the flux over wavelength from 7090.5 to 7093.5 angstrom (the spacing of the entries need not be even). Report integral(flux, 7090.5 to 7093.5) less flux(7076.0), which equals 9.18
